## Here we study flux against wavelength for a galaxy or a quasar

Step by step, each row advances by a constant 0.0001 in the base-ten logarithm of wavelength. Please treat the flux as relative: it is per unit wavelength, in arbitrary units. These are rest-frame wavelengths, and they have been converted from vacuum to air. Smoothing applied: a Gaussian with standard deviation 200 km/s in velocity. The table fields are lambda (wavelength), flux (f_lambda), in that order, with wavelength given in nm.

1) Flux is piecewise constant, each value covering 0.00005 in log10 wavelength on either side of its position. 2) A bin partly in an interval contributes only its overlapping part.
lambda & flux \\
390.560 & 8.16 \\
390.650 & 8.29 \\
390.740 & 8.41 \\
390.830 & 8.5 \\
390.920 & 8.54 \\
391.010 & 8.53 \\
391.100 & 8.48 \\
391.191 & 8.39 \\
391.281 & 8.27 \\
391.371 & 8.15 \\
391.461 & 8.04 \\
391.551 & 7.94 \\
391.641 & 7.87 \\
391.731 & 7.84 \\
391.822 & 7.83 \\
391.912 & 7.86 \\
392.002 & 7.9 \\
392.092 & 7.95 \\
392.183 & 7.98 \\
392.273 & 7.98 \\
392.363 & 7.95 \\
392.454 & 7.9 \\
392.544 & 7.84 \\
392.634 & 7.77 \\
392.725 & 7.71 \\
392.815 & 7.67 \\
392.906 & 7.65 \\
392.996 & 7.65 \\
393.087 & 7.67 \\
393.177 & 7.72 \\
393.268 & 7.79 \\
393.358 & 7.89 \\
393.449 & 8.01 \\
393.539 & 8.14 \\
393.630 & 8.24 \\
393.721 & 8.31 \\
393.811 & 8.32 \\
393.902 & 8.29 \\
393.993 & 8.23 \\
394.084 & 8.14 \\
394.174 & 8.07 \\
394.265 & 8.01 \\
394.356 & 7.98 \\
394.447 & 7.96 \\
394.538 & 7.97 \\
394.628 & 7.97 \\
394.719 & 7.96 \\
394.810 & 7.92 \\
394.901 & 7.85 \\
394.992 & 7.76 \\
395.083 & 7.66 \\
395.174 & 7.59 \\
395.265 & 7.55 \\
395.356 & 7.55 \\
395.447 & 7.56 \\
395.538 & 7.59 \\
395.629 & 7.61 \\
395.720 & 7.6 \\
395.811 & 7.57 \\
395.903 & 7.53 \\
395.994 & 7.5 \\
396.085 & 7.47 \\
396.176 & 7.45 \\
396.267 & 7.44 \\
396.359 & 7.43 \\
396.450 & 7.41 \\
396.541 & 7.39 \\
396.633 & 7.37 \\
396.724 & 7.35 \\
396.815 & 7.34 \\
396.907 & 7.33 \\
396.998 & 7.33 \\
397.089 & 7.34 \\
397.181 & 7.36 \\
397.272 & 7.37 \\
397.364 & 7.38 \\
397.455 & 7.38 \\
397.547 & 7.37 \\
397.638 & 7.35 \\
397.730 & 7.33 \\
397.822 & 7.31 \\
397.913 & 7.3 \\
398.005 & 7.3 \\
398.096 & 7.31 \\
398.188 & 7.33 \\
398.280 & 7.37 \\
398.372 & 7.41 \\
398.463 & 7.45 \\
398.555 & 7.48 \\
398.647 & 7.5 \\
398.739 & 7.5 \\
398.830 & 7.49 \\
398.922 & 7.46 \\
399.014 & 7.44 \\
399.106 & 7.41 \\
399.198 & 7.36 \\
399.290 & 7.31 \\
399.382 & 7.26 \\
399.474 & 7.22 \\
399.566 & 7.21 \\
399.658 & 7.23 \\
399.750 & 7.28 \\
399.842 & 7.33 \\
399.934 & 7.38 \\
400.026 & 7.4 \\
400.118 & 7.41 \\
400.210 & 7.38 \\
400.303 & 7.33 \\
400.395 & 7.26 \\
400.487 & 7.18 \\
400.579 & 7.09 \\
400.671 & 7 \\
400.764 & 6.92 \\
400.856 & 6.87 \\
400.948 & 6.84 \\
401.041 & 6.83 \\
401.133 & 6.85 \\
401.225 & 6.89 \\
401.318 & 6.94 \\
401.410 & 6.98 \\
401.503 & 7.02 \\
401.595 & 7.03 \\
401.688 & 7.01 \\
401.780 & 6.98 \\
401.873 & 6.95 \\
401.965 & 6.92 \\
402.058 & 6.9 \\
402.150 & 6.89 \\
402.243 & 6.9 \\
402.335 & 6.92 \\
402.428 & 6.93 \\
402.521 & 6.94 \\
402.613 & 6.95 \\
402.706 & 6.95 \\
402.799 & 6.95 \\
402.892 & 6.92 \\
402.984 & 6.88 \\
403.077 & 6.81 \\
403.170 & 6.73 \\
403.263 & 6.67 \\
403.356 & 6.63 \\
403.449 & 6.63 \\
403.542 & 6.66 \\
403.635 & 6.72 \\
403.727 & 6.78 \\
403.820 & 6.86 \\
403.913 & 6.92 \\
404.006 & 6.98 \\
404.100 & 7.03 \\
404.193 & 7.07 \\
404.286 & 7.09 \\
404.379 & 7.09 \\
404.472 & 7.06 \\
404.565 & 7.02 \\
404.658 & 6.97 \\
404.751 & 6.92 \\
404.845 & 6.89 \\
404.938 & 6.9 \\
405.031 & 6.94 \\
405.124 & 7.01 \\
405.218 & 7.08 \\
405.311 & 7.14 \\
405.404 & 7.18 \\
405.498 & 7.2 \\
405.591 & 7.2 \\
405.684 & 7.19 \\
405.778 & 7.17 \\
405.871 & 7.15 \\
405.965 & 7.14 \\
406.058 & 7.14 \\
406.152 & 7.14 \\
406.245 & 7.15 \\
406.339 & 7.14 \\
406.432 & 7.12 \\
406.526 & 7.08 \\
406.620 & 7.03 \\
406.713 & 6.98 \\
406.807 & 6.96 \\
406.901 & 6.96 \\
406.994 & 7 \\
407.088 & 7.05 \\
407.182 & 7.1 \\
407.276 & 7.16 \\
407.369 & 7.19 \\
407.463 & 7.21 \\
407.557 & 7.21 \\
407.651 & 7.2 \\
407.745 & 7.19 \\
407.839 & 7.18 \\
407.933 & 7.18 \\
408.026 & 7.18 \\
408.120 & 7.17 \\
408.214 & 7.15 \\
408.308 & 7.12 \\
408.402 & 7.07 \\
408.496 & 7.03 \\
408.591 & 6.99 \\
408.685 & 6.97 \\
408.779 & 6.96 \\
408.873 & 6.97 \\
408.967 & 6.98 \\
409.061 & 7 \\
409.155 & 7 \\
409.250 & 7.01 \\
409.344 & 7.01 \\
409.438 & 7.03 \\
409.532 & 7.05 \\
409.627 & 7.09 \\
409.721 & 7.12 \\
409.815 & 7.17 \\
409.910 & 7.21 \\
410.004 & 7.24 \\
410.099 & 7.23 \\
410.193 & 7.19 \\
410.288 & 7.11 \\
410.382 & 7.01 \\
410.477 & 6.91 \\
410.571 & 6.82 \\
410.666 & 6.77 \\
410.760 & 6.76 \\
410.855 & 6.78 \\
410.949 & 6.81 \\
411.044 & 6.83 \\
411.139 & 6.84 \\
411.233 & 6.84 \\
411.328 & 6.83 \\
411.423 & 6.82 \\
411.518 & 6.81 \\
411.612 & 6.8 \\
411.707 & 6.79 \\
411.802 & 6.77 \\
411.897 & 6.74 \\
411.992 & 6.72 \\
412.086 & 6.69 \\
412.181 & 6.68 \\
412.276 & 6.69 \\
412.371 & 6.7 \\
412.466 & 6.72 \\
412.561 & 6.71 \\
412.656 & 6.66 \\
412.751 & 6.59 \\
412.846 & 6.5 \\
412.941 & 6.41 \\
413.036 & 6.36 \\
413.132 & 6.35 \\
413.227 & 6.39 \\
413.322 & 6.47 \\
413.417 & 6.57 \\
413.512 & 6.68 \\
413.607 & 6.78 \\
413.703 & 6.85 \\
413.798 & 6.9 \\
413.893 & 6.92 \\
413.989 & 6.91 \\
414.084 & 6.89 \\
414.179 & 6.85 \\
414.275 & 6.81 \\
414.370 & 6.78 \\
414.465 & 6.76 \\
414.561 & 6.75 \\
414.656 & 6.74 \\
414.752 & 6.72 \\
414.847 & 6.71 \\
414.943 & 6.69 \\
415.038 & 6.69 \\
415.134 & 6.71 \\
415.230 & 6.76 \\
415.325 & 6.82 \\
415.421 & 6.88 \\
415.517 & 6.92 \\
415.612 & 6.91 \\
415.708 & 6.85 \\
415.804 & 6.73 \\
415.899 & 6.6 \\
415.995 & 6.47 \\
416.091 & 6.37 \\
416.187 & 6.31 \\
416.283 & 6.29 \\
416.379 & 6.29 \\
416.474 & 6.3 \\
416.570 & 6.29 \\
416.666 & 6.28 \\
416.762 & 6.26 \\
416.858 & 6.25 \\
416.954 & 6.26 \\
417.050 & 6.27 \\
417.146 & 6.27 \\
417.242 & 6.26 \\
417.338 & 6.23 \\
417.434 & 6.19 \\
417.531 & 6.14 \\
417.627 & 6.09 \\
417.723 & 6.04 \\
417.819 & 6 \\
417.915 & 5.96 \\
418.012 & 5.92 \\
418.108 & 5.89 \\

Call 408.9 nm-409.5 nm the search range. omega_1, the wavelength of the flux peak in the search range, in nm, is 409.438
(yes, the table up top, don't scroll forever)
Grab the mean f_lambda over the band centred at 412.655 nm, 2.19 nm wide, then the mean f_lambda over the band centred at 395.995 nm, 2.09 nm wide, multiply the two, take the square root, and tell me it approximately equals 7.05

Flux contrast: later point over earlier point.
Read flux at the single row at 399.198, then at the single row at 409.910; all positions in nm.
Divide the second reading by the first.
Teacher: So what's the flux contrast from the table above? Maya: 0.98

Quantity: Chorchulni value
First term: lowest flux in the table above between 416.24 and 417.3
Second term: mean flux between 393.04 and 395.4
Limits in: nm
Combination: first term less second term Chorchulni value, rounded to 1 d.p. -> -1.7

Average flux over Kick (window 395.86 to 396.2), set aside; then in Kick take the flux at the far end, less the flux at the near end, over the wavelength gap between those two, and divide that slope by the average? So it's -0.039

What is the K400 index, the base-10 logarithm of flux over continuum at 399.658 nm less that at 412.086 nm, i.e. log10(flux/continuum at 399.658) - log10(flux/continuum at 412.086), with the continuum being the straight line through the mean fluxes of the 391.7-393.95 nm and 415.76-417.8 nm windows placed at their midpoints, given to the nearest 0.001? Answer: -0.018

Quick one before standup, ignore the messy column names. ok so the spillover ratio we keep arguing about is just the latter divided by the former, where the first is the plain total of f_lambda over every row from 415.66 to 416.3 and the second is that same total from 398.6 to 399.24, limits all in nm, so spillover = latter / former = 1.1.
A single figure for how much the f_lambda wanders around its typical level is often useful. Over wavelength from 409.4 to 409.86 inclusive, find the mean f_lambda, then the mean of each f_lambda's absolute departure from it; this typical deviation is 0.042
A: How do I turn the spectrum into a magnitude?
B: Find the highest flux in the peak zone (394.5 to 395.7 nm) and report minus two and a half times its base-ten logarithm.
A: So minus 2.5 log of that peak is -2.25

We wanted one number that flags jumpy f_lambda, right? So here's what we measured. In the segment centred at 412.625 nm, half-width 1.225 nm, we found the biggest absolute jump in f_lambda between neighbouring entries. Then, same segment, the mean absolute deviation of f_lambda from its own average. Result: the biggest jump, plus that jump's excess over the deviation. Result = 0.094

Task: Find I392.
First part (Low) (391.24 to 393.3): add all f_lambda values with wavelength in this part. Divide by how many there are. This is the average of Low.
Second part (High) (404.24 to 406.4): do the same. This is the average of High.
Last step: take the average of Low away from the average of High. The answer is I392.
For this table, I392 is -0.78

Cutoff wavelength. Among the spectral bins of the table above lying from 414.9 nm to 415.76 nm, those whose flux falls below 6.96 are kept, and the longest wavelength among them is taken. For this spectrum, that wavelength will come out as 415.708 nm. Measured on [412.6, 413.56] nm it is 413.512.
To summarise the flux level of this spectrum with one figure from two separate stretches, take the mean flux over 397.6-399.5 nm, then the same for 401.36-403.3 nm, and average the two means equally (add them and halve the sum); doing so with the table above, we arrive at 7.15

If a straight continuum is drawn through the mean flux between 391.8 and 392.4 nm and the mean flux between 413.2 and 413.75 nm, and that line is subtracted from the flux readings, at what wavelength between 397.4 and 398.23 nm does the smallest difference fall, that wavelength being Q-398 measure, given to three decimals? 397.913 nm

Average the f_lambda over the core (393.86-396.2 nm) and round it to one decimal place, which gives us 7.8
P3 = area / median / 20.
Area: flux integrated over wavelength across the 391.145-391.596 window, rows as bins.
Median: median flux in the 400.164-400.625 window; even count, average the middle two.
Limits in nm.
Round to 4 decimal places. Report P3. 0.0253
